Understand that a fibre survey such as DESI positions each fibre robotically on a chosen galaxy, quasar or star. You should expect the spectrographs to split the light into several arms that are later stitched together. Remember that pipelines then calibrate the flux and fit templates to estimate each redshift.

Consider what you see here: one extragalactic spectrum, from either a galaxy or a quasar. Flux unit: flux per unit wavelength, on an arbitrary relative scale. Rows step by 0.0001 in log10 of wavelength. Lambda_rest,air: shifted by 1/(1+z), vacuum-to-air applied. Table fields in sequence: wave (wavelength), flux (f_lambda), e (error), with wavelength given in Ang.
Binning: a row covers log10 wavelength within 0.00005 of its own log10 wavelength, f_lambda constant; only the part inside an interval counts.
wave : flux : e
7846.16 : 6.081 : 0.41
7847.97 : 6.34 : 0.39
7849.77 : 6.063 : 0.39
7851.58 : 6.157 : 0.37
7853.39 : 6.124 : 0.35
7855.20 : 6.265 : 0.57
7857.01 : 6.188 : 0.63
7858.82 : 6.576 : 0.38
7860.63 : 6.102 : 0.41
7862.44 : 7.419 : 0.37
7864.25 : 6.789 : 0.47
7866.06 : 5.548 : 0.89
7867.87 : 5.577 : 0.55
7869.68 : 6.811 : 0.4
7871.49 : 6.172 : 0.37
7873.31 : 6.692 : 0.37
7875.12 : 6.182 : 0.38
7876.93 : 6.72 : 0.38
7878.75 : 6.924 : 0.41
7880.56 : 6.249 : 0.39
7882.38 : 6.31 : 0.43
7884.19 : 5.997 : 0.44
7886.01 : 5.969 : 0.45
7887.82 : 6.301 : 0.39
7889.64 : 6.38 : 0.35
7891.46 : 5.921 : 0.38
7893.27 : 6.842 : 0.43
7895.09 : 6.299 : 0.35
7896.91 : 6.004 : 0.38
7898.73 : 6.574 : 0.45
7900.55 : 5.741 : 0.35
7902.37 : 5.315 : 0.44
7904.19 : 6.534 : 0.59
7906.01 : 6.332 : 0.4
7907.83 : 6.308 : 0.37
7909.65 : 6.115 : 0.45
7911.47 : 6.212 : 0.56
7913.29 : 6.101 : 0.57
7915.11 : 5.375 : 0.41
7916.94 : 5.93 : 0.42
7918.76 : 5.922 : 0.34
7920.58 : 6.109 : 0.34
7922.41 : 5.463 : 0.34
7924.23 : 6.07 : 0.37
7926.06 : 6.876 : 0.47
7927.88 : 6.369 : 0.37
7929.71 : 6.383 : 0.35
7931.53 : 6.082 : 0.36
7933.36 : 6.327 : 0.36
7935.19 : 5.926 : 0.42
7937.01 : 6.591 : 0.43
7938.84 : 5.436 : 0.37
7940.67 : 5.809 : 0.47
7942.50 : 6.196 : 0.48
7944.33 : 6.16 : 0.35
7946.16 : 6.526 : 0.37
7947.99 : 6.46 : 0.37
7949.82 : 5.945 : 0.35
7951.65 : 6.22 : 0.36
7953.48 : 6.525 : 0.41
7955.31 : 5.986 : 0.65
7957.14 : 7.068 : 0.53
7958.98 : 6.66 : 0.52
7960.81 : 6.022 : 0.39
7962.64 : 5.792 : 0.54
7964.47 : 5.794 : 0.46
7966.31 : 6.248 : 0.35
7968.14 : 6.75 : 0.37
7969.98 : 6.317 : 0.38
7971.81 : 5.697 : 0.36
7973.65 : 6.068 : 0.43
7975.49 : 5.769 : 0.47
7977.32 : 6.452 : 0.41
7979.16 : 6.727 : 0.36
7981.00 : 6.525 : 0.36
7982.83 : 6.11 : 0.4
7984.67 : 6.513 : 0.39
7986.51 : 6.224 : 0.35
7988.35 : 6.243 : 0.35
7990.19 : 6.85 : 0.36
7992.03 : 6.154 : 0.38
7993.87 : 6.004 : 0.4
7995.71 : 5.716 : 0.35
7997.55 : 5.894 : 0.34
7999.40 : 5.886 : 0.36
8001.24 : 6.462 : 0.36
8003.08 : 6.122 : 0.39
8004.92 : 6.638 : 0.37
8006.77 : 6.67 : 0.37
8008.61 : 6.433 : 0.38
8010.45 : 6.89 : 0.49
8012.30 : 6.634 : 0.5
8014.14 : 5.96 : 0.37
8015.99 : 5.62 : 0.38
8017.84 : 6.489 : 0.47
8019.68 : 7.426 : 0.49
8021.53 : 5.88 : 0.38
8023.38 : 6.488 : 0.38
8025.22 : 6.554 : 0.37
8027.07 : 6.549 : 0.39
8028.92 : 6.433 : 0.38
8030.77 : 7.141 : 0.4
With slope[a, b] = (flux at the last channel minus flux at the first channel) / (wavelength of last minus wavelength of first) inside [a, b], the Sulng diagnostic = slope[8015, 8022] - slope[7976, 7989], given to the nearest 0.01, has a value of 0.07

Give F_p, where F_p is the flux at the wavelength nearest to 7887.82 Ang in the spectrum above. 6.301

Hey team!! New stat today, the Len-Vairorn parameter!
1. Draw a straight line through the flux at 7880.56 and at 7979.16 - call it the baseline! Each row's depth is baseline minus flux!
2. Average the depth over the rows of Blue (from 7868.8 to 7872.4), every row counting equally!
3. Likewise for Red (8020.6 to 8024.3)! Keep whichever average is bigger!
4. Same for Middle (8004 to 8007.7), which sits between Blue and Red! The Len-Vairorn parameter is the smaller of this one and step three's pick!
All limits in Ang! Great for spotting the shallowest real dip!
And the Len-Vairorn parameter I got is 0.20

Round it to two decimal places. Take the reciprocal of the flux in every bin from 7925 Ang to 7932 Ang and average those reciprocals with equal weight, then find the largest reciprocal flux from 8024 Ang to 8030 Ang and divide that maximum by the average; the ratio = 1.00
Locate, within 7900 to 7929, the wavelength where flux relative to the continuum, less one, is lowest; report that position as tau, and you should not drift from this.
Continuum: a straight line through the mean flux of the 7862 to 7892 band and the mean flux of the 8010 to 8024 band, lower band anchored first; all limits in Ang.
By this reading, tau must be 7902.37 Ang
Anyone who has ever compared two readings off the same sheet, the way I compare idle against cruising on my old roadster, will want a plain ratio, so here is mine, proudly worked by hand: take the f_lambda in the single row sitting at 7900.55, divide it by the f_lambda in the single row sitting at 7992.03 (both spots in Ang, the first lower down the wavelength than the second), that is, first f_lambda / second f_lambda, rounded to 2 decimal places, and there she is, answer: 0.93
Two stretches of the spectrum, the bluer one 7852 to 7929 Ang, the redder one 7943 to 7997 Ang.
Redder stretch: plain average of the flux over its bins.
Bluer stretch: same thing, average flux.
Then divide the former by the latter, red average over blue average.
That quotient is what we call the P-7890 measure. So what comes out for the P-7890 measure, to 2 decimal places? 1.00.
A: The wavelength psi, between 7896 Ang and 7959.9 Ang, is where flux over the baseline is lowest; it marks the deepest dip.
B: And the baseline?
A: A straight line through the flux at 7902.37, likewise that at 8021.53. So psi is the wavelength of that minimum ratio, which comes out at 7938.84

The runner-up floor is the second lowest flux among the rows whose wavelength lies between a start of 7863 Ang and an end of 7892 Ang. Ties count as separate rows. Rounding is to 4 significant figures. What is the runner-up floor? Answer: 5.577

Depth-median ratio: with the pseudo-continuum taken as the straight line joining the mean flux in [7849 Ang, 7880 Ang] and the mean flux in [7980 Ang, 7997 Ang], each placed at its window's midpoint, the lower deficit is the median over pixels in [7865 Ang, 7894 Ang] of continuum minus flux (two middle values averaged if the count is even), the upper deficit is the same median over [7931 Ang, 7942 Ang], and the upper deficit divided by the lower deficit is 3.9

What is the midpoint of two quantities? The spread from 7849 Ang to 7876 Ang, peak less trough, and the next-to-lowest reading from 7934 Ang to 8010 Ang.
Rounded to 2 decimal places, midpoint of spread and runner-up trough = 3.78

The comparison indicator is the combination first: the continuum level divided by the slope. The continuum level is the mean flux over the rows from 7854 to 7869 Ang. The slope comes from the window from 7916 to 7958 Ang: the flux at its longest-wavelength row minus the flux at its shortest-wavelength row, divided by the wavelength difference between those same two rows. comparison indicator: 223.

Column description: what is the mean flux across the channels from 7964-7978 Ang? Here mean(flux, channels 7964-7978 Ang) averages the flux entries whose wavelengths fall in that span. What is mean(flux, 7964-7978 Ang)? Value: 6.14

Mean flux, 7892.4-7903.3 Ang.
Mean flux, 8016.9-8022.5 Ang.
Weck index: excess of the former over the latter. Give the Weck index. -0.47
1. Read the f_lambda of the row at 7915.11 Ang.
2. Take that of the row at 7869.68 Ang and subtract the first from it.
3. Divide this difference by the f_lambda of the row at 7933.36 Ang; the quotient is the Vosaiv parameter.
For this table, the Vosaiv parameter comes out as 0.23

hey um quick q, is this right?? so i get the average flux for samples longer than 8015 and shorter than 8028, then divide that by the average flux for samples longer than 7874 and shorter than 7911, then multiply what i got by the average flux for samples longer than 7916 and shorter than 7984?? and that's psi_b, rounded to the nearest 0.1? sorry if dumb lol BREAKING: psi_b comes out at 6.4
